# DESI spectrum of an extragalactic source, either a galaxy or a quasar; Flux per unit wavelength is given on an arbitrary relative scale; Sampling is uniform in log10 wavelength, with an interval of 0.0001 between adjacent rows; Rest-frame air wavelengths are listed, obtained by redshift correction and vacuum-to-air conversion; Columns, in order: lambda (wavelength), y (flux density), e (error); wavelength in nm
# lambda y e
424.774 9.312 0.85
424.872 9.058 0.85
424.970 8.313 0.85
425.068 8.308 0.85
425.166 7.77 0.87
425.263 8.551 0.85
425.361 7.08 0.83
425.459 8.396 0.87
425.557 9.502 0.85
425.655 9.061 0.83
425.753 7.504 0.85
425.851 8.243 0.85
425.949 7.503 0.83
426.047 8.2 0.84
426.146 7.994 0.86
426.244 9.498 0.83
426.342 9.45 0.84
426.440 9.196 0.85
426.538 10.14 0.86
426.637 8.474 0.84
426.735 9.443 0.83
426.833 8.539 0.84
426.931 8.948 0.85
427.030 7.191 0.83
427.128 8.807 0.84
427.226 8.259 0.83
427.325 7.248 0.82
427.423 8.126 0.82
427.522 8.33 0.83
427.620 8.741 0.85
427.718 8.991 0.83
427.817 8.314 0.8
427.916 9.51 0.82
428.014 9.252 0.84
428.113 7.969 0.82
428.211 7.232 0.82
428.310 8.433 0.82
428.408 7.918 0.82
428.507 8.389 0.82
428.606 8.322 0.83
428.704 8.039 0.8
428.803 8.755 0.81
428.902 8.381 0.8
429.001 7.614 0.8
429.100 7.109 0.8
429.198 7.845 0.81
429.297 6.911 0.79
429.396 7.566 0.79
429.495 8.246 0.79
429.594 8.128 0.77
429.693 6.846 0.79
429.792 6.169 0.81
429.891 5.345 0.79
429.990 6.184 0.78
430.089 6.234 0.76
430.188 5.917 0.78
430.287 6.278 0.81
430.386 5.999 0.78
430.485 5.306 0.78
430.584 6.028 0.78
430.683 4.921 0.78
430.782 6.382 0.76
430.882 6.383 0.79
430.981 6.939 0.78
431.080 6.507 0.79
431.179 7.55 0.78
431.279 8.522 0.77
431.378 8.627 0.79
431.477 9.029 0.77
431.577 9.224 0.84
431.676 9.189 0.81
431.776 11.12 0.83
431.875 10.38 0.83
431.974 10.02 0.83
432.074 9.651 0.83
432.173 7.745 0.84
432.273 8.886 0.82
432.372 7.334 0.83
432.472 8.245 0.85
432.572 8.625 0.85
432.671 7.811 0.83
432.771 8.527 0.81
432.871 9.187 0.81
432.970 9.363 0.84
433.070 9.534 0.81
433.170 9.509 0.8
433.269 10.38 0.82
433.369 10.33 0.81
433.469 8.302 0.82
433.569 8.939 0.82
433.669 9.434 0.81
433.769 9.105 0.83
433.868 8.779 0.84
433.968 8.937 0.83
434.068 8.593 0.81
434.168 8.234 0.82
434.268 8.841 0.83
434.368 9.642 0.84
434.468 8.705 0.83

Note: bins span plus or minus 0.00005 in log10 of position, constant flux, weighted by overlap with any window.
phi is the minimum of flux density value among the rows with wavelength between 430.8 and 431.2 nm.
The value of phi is 6.383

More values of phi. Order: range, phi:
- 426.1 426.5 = 7.994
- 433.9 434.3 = 8.234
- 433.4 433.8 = 8.302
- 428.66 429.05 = 7.614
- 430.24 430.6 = 5.306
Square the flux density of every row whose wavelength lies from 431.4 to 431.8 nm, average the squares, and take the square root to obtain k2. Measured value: 9.7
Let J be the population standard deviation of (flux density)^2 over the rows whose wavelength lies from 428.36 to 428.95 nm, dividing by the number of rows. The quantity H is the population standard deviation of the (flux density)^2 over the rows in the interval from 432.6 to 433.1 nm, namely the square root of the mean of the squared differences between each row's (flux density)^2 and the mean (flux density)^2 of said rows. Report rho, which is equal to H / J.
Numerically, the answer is 2.5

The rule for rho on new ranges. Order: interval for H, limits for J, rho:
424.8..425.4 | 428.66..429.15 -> 1.1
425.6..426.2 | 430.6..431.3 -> 0.6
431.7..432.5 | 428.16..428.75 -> 3.6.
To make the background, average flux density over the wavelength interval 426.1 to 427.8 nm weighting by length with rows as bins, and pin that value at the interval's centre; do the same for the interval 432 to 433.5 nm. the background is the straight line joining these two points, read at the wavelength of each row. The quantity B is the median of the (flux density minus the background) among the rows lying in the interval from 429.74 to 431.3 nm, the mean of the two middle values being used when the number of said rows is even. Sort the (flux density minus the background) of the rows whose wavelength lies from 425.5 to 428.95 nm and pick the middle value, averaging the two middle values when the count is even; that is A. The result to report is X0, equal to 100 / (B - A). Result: -45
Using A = -0.3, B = -2.59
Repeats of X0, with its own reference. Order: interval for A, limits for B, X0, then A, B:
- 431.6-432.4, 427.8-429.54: -86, 0.5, -0.62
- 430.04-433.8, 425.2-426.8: 500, -0.3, -0.11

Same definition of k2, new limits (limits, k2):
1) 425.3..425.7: 8.6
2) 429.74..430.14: 6.0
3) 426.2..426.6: 9.6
